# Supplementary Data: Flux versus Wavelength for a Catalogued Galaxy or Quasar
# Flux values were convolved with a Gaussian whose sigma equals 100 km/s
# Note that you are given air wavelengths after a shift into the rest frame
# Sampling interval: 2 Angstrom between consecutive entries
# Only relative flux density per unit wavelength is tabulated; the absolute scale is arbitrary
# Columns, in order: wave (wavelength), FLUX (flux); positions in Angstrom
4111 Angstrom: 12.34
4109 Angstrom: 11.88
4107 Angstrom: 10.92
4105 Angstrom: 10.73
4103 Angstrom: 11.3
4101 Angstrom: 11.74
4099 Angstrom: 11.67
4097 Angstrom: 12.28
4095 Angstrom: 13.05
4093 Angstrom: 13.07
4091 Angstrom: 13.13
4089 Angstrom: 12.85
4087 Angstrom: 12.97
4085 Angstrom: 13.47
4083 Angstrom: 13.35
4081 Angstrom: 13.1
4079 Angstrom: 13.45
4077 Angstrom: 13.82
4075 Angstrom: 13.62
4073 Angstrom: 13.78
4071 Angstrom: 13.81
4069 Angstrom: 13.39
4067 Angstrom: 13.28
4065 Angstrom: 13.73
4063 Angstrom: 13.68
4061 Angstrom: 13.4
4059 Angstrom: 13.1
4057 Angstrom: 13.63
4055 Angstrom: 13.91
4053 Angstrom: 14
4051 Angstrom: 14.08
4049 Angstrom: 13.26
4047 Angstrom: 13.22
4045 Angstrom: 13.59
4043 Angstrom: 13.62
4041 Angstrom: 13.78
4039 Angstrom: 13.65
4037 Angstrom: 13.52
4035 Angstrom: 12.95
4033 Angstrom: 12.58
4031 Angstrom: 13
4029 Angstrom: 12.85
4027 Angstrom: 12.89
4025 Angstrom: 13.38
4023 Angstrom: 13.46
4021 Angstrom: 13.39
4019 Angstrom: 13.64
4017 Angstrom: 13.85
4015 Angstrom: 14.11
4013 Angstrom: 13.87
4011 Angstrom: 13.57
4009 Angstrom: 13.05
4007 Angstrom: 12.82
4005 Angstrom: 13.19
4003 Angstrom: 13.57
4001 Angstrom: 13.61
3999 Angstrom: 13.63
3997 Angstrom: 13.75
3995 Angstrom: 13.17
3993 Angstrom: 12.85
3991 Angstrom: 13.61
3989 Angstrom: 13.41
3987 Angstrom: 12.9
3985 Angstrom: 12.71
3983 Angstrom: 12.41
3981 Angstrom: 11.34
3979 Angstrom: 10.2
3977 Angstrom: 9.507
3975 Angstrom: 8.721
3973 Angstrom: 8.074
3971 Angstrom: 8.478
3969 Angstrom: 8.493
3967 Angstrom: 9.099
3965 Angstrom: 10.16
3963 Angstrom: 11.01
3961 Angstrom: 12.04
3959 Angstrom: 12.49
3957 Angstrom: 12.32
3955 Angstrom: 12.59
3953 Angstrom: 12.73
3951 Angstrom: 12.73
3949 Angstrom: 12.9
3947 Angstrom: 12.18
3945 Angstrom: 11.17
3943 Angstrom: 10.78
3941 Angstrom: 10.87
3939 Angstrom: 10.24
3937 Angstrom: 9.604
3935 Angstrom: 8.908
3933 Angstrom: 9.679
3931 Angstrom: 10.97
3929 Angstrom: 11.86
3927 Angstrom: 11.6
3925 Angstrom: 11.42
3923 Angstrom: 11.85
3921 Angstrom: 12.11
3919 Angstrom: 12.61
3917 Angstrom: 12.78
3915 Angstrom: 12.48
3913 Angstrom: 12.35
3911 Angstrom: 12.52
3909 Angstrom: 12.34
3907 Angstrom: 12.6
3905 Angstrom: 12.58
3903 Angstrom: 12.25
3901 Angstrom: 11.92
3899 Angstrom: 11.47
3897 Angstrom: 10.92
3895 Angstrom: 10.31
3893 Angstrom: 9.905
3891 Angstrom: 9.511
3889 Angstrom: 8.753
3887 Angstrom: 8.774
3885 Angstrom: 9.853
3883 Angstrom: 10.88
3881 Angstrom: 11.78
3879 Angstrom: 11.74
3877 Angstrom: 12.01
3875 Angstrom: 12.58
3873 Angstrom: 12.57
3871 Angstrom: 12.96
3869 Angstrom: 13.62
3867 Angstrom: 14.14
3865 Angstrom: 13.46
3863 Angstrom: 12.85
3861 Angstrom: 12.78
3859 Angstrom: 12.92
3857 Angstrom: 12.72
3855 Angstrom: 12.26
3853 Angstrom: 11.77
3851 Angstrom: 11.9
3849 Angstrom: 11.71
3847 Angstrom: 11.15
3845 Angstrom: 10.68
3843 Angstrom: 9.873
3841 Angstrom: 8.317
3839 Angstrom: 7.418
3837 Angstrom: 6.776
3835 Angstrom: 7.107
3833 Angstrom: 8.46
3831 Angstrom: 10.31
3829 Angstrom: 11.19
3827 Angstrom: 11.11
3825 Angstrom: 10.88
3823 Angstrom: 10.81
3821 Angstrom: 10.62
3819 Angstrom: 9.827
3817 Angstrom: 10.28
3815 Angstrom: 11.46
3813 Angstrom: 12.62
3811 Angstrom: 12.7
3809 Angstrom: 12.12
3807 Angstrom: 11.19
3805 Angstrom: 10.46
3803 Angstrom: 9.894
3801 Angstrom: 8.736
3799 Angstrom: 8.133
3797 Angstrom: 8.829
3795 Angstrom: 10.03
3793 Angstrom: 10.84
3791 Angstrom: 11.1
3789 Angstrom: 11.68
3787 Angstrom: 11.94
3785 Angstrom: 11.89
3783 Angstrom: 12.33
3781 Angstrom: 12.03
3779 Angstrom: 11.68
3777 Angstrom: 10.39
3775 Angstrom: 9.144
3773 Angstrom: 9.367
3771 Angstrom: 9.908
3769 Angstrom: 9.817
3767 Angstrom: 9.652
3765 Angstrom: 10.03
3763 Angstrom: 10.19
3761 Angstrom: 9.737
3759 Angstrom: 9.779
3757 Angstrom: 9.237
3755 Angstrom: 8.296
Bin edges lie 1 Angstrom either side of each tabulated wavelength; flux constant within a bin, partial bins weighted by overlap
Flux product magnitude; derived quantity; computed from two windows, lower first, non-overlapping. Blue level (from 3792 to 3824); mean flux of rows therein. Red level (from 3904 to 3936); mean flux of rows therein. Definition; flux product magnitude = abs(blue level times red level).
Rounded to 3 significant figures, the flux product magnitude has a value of 124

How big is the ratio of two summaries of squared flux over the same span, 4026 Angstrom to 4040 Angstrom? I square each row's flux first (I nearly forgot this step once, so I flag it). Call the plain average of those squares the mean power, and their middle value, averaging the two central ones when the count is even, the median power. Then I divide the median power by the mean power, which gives 0.98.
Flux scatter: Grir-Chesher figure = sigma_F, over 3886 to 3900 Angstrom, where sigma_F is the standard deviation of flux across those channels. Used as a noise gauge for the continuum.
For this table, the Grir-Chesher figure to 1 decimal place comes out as 1.0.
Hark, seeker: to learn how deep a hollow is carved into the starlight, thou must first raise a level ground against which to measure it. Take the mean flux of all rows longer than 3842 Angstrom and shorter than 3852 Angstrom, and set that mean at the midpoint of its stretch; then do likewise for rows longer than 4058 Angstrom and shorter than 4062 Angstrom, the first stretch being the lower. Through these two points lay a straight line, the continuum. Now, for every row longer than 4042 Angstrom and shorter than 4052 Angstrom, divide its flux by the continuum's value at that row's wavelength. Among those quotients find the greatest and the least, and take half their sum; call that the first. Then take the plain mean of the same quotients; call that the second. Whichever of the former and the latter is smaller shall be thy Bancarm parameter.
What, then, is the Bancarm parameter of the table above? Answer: 1.03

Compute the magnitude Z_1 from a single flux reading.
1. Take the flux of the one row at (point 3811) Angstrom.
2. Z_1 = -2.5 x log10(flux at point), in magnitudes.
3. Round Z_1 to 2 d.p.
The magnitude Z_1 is -2.76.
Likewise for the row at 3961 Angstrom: -2.70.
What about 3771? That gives -2.49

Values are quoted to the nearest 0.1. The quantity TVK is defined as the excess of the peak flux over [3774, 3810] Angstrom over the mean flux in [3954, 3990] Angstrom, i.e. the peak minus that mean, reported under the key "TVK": 1.4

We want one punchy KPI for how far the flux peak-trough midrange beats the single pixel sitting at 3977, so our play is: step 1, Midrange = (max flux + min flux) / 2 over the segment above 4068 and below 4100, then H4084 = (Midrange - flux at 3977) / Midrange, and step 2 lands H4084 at 0.25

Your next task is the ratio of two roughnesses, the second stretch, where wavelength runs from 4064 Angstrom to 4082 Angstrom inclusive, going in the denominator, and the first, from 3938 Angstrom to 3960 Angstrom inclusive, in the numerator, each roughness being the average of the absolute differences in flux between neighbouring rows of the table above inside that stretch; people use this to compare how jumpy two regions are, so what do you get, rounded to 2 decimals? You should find 1.37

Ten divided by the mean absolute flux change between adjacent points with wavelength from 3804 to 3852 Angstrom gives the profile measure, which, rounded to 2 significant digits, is 14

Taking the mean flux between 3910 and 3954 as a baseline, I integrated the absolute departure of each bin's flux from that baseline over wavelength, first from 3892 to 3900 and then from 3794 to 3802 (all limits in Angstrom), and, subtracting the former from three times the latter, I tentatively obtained 56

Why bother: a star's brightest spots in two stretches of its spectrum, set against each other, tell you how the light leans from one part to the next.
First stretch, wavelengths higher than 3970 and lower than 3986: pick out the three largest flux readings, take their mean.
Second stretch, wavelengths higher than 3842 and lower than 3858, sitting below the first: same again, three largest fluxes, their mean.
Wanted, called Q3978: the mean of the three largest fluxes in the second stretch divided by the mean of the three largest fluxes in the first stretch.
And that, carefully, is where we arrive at 1.01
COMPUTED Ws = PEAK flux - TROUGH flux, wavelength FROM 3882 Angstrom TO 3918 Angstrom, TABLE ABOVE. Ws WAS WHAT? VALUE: 4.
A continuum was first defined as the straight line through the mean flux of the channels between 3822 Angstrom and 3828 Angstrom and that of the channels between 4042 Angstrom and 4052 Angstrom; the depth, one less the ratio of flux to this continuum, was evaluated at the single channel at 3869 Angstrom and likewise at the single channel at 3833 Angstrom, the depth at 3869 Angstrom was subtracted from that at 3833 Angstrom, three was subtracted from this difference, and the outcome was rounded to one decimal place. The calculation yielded -2.6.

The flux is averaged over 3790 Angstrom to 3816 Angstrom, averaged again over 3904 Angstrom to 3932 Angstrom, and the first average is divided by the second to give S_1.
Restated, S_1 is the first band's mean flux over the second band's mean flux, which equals 0.875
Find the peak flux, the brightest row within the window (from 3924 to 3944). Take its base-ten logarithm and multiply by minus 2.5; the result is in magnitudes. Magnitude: -2.69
